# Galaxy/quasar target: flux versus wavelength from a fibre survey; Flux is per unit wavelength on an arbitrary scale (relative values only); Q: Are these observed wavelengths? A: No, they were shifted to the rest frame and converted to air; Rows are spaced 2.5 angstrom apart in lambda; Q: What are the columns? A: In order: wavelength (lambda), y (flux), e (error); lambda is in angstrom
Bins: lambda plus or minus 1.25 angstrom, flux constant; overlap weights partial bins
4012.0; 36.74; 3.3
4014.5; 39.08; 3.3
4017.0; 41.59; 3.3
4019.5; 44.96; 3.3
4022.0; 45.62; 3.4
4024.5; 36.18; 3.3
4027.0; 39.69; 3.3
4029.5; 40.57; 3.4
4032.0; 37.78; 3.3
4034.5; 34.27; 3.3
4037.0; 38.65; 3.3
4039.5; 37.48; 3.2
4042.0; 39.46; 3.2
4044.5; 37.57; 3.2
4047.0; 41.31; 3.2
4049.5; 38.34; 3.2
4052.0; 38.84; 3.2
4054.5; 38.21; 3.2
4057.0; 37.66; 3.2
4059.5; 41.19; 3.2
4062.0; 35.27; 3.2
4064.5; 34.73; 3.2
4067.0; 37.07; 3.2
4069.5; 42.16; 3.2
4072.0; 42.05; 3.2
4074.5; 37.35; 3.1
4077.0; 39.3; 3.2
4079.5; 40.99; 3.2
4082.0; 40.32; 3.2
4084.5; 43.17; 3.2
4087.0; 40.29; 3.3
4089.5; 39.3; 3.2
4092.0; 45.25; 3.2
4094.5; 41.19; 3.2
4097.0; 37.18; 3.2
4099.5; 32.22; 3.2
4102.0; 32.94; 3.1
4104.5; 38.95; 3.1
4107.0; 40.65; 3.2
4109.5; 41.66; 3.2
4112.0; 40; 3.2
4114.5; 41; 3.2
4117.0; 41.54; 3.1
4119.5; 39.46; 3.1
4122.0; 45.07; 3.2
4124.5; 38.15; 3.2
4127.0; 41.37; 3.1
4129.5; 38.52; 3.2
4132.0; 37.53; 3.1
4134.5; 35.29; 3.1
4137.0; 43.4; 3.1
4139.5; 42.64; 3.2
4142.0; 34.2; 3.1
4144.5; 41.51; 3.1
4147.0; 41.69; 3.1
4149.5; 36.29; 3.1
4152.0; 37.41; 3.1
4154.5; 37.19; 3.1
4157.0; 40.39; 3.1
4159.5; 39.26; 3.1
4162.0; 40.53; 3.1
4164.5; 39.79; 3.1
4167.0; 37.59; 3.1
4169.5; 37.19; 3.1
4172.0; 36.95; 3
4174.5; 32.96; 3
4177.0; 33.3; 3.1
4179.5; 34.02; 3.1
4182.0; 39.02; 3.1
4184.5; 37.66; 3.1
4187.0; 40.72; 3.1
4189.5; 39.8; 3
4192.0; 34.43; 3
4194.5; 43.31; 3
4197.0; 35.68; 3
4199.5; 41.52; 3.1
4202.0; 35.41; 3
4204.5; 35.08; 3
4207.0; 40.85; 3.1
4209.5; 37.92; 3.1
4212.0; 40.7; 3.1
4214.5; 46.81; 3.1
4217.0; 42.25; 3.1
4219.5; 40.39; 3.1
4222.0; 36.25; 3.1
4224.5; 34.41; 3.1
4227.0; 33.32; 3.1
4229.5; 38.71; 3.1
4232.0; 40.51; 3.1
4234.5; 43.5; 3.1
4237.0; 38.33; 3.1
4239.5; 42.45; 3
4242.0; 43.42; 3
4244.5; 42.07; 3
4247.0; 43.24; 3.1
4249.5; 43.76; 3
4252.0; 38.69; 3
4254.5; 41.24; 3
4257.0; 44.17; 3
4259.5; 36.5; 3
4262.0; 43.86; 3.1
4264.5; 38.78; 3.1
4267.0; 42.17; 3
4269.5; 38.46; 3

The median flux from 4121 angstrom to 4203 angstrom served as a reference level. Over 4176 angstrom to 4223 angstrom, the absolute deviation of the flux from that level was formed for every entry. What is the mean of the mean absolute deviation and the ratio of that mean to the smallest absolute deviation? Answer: 8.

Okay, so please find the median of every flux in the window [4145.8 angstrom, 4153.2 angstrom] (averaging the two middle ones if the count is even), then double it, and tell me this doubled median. 75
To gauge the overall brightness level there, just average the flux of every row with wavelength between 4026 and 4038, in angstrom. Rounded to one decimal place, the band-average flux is 38.2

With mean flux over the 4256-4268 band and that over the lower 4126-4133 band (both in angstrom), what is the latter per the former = 0.95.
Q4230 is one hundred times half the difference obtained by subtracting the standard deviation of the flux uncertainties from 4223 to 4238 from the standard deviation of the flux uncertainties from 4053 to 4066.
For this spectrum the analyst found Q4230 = 0.0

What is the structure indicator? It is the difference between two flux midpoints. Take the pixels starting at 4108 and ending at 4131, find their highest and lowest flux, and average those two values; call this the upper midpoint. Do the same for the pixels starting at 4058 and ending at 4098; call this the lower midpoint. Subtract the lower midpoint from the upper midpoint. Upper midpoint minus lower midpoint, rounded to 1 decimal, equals 1.6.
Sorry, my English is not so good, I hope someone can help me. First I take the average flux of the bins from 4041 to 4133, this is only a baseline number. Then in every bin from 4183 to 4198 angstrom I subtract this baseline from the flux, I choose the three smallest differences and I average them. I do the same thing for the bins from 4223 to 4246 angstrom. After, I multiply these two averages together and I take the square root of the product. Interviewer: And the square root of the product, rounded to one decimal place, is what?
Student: 3.7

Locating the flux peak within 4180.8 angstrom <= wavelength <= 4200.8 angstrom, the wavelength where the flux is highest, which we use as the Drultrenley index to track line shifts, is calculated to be 4194.5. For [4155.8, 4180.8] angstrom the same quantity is 4162.0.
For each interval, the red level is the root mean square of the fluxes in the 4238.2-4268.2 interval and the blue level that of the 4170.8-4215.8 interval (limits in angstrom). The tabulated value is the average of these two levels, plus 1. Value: 41.0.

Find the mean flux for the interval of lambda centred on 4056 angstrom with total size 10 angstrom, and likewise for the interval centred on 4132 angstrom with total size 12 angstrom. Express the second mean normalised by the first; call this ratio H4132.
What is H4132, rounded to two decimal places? 1.01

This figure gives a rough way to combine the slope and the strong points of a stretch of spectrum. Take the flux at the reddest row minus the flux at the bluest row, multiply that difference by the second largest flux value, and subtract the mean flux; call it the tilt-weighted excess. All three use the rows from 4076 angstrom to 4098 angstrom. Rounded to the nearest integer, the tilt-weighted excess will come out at -132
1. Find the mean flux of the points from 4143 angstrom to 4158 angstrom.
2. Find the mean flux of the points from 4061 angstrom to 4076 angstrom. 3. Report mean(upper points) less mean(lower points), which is 1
